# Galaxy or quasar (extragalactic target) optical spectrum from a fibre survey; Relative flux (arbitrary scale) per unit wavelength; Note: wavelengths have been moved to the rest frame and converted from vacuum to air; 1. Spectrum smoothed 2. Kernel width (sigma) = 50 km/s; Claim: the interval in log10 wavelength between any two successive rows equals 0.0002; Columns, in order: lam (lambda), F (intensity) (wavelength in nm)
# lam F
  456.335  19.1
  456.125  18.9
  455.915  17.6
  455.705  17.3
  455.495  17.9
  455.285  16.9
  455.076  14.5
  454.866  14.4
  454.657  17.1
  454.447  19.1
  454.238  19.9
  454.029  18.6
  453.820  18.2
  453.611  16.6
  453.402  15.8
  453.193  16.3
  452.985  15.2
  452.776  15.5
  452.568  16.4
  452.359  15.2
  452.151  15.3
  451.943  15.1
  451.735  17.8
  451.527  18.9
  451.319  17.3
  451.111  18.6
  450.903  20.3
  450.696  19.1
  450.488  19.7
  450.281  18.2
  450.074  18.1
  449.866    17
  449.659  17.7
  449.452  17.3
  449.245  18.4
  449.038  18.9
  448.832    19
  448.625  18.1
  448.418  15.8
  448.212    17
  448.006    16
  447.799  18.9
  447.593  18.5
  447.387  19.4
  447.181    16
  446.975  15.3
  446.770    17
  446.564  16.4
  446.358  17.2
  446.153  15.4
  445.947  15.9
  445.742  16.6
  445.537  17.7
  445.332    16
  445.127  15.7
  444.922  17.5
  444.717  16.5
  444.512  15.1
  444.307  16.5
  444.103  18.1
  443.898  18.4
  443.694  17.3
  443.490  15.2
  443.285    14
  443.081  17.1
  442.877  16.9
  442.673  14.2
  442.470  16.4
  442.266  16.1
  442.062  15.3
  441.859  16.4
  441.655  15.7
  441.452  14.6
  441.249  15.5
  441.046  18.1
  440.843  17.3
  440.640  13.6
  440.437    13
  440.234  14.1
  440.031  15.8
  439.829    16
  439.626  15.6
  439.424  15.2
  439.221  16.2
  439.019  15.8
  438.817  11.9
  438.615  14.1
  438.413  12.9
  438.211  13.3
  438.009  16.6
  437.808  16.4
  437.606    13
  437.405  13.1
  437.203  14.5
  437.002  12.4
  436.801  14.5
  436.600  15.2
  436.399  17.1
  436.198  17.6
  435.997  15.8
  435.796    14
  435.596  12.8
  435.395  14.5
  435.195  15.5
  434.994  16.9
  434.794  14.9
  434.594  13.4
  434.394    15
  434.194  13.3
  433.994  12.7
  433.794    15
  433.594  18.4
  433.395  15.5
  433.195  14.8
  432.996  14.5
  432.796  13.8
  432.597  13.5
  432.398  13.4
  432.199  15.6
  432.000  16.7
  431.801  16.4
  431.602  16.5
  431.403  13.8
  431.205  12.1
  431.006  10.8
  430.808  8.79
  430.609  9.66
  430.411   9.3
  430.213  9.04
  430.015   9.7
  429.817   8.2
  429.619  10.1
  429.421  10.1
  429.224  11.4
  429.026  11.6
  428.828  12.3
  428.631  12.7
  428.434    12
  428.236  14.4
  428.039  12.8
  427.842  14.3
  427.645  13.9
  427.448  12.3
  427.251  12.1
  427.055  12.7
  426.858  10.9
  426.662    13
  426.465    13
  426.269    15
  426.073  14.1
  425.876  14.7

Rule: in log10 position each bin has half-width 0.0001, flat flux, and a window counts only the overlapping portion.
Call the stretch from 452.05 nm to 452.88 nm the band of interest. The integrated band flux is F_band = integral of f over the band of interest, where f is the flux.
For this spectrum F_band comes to 13.0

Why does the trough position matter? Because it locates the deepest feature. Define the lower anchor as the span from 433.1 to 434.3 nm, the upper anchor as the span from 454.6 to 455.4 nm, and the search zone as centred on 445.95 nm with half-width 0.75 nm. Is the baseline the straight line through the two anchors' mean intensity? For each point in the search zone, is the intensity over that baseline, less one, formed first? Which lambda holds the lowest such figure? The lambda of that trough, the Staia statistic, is 446.153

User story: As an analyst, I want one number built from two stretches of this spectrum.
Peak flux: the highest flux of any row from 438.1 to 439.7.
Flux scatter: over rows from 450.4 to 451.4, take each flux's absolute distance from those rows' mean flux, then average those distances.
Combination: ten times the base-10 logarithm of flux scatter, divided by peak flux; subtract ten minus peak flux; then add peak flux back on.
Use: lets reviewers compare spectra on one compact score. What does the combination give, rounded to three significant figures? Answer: 22.4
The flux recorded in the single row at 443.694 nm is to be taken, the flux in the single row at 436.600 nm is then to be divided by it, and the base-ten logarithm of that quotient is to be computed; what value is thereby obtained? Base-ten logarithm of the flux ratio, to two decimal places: -0.06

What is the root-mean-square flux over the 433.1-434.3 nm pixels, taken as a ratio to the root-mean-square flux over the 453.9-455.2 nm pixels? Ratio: 0.87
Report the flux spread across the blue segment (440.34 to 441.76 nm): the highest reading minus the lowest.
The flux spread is 5.1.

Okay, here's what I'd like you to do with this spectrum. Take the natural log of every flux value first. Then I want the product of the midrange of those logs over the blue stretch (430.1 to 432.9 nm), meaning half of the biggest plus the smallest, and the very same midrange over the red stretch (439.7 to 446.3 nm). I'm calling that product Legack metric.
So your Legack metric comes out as 6.8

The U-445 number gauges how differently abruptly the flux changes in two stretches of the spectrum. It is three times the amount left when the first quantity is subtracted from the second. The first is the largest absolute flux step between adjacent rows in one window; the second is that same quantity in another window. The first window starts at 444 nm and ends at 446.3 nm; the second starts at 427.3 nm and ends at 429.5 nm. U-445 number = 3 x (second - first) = 2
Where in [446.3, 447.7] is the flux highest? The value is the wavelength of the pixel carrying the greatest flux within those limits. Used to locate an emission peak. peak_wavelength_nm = 447.387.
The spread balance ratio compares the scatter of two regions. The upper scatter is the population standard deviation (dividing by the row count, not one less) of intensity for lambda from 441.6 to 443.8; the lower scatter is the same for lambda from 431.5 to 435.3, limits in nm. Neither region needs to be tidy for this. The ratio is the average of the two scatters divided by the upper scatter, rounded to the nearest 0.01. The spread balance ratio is 1.19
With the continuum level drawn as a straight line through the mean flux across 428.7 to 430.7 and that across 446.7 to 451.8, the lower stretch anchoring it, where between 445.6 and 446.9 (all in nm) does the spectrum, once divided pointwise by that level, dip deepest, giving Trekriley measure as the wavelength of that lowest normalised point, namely 446.153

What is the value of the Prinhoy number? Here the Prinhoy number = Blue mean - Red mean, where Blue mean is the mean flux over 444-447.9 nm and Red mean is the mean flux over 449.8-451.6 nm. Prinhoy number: -1.8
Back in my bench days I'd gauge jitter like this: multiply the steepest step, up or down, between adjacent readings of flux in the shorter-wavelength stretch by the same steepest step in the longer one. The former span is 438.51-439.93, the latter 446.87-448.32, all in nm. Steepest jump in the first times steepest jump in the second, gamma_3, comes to 13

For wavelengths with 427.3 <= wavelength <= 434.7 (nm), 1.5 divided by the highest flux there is 0.0815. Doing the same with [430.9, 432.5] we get 0.0898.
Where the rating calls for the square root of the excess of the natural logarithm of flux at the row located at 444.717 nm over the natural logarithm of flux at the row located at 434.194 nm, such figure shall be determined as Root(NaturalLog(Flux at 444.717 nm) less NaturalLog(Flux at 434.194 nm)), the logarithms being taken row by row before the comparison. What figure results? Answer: 0.46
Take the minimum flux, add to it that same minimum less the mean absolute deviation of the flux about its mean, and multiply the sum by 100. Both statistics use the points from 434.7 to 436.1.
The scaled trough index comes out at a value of 2461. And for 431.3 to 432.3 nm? 2672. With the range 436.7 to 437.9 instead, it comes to 2365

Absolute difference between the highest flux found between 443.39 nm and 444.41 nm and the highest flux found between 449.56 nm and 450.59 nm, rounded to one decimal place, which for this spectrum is 1.3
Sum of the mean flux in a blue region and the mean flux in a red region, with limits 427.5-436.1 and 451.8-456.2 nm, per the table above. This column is 30.0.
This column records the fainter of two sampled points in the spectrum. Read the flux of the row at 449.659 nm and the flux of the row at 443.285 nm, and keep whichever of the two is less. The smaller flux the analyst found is 14.0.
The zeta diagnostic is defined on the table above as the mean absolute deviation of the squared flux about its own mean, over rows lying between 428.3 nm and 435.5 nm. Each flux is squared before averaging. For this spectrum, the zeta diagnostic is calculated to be 56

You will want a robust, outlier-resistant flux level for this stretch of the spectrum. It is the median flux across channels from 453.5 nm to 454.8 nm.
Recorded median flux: 18.4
